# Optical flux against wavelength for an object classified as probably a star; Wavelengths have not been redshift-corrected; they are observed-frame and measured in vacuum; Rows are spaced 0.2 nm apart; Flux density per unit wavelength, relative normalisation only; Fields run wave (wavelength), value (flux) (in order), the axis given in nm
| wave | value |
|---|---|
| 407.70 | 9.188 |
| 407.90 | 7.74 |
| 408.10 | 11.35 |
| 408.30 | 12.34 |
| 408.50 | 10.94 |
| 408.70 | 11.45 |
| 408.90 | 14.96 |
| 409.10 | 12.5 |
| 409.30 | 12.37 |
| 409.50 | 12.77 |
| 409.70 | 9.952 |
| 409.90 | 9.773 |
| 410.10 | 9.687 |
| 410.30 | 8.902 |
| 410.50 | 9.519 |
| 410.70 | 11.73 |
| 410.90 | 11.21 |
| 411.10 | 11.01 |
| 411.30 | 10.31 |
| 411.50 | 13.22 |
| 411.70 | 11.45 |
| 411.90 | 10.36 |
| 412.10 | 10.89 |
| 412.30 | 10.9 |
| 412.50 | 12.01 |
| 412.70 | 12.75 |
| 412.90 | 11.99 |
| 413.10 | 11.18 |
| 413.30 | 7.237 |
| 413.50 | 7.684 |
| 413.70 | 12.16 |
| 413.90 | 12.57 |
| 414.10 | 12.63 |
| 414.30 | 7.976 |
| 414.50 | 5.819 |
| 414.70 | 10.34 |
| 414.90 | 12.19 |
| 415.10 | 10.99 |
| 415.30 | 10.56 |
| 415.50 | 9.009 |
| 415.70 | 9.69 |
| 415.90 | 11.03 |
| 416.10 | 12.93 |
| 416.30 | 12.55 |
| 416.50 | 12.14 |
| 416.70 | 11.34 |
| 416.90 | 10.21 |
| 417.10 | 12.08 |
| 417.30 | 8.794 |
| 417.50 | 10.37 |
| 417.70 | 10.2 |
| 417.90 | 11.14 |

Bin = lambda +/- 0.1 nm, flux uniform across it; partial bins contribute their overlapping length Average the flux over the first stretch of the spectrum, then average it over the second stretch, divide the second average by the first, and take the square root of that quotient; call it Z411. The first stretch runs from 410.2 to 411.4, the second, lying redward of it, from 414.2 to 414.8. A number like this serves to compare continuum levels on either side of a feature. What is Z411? 0.88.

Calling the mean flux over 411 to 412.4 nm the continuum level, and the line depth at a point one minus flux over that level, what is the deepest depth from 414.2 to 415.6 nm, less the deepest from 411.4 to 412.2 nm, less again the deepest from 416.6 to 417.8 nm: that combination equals 0.19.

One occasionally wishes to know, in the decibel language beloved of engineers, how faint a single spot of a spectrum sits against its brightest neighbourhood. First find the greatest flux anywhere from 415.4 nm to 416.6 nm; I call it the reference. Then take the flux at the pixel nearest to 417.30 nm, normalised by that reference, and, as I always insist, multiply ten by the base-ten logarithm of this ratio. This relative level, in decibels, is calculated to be -1.67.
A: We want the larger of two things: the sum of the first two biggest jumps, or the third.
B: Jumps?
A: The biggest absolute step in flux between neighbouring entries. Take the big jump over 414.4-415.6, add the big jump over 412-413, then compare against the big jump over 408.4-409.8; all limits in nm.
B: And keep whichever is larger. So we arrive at 5.6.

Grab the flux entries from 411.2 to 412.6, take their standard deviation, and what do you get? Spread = 1.0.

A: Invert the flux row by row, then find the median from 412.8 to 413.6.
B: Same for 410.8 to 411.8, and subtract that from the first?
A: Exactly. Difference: 0.0206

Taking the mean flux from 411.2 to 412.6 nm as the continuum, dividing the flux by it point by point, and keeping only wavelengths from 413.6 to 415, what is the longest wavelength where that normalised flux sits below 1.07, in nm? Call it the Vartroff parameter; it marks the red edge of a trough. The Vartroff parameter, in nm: 414.70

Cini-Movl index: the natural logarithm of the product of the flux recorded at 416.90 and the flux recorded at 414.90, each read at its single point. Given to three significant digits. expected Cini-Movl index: 4.82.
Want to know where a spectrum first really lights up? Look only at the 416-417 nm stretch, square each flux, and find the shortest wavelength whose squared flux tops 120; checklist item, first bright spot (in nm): 416.10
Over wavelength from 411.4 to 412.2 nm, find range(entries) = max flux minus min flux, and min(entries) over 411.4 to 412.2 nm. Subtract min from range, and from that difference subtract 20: -27.5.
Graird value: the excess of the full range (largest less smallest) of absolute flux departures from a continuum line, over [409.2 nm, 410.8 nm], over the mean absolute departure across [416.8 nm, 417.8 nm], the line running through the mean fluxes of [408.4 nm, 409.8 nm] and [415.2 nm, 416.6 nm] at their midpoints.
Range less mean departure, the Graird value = 1.8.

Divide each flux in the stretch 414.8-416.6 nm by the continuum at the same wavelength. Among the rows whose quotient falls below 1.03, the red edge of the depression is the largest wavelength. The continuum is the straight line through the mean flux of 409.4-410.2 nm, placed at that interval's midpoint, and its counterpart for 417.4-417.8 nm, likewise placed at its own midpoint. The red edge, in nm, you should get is 415.70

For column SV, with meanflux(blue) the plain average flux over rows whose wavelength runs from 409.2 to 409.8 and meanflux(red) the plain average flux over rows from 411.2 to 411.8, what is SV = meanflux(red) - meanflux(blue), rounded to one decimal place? 0.0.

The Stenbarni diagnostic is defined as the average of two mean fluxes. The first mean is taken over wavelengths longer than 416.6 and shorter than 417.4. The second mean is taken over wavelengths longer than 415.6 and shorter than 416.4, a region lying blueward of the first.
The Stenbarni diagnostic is 11.1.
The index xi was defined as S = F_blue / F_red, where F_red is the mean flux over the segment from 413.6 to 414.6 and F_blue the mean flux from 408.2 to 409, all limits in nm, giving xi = 1.21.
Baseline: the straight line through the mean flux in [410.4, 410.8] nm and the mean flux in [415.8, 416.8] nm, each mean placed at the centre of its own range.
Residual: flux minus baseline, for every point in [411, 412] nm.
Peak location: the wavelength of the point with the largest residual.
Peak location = 411.50 nm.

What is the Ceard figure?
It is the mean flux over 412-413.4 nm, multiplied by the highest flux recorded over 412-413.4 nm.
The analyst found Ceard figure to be 140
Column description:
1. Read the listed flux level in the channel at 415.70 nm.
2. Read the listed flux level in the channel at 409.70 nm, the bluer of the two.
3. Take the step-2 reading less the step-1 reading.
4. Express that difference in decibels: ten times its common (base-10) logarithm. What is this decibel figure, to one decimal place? -5.8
